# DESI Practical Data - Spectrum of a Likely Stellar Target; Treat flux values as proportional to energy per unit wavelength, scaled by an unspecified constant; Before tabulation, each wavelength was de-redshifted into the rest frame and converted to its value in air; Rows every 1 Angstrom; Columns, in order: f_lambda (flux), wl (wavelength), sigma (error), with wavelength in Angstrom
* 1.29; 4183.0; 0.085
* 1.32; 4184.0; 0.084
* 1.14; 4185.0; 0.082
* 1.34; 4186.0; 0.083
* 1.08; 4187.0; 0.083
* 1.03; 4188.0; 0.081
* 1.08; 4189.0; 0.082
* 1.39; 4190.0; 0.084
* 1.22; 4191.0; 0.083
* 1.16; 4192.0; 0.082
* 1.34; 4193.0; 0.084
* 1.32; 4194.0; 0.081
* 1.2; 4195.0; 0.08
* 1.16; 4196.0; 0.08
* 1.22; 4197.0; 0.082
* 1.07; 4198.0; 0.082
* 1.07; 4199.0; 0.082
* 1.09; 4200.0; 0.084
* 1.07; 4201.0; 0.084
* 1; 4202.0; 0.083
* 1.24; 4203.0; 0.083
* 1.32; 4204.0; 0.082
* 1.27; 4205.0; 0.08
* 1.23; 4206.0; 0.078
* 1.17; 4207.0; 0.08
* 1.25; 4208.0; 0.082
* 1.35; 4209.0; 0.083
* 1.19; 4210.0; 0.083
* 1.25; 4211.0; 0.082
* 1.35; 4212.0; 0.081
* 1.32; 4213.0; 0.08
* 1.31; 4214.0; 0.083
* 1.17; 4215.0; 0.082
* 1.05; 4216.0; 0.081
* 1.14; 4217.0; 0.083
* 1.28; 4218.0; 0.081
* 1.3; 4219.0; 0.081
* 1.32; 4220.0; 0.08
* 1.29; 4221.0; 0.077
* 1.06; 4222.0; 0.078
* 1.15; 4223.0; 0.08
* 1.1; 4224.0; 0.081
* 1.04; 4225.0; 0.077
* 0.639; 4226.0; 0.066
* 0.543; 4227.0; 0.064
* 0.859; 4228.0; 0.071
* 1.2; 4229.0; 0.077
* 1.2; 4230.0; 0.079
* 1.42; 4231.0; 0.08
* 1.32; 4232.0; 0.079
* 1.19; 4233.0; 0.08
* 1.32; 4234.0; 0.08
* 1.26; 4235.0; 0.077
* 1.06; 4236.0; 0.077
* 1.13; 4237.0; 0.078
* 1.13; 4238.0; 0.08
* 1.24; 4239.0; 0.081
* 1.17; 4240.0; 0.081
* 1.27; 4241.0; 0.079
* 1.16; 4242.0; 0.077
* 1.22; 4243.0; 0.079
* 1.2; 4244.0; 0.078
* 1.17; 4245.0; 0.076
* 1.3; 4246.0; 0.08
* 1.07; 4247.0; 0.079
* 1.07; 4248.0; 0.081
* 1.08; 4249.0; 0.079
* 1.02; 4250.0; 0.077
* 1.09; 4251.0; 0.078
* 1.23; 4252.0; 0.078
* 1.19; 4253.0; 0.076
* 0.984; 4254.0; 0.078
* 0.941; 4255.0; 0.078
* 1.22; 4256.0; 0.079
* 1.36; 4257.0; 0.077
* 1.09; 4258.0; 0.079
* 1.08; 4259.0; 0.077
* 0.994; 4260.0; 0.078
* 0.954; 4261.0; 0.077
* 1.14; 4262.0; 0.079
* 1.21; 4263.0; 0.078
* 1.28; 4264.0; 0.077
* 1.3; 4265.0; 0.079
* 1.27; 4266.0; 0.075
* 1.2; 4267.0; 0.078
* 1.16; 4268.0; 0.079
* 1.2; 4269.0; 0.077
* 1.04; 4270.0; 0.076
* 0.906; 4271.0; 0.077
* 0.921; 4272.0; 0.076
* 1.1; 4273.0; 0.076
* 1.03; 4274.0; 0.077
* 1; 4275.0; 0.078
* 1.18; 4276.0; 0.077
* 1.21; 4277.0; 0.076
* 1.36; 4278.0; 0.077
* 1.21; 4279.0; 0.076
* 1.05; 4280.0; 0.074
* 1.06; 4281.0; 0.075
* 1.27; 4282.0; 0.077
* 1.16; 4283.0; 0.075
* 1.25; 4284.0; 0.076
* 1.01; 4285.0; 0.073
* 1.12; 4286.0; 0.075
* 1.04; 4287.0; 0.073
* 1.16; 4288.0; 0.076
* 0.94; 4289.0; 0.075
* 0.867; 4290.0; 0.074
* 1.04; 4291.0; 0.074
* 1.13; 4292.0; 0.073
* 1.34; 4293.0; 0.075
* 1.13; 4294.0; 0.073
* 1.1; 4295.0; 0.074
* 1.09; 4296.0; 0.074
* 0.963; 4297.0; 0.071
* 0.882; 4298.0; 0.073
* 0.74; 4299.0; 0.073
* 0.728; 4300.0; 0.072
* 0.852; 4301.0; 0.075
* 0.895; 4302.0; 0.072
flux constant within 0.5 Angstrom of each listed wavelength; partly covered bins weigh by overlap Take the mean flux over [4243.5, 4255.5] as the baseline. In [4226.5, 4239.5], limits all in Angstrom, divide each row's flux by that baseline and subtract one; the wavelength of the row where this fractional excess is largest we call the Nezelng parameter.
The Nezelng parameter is 4231.0 Angstrom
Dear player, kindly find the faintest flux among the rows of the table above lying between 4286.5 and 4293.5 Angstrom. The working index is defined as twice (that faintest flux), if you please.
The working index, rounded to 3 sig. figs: 1.73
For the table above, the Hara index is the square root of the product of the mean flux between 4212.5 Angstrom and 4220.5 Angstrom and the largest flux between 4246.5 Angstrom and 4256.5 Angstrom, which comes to 1.23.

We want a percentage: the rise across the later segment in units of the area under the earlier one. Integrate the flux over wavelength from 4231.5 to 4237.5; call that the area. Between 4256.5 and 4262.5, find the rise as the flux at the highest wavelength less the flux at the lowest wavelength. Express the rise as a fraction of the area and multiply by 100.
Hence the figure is -3.0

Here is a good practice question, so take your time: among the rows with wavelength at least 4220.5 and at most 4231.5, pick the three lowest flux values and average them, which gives 0.68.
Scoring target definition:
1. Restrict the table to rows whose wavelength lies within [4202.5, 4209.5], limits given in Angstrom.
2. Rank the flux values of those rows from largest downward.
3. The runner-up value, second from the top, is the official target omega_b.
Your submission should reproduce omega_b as 1.32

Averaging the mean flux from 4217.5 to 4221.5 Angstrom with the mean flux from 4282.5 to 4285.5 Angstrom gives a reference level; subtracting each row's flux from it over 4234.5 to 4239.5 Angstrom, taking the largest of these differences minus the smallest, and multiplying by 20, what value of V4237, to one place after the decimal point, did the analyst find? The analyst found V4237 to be 4.0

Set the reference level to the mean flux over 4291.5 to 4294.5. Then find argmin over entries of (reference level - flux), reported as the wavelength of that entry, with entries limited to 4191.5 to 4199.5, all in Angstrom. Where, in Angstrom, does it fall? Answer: 4193.0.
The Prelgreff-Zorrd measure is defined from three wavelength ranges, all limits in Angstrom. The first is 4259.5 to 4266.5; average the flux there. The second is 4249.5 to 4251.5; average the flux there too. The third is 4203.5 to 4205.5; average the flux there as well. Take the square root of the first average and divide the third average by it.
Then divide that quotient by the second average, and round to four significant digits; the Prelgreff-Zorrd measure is 1.138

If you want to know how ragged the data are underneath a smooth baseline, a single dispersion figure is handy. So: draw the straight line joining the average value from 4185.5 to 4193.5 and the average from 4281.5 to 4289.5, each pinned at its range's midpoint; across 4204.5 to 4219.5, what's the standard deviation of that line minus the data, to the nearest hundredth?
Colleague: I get 0.08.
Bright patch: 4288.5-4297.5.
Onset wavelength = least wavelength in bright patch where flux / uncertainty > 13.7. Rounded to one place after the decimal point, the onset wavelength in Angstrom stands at 4291.0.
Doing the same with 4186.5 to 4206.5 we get 4190.0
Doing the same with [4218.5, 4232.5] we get 4219.0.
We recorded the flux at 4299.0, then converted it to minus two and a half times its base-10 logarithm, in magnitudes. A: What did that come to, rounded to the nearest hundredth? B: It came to 0.33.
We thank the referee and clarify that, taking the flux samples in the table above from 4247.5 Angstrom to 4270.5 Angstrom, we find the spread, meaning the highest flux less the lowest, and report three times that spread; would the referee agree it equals 1.3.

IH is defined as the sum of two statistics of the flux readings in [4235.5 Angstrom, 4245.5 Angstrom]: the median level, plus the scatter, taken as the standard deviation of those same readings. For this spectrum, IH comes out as 1.23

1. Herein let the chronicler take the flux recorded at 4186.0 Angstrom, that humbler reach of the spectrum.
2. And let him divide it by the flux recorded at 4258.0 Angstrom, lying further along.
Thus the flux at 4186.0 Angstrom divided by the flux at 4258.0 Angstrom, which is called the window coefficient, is 1.23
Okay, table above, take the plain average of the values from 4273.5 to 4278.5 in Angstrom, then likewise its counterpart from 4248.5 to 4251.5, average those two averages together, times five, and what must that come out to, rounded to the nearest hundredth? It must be 5.55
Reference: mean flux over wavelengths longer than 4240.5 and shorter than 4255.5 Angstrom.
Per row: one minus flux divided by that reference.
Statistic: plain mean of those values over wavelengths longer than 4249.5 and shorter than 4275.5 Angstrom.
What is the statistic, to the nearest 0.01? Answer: 0.02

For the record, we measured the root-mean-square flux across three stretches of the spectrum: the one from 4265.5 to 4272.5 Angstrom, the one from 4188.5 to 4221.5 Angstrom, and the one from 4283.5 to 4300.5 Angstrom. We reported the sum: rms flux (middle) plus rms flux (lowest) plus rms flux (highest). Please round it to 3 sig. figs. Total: 3.37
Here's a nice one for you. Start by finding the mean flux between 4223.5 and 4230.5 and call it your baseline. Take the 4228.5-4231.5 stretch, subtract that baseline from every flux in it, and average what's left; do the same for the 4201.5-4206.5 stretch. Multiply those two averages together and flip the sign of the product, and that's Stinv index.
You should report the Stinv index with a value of -0.091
